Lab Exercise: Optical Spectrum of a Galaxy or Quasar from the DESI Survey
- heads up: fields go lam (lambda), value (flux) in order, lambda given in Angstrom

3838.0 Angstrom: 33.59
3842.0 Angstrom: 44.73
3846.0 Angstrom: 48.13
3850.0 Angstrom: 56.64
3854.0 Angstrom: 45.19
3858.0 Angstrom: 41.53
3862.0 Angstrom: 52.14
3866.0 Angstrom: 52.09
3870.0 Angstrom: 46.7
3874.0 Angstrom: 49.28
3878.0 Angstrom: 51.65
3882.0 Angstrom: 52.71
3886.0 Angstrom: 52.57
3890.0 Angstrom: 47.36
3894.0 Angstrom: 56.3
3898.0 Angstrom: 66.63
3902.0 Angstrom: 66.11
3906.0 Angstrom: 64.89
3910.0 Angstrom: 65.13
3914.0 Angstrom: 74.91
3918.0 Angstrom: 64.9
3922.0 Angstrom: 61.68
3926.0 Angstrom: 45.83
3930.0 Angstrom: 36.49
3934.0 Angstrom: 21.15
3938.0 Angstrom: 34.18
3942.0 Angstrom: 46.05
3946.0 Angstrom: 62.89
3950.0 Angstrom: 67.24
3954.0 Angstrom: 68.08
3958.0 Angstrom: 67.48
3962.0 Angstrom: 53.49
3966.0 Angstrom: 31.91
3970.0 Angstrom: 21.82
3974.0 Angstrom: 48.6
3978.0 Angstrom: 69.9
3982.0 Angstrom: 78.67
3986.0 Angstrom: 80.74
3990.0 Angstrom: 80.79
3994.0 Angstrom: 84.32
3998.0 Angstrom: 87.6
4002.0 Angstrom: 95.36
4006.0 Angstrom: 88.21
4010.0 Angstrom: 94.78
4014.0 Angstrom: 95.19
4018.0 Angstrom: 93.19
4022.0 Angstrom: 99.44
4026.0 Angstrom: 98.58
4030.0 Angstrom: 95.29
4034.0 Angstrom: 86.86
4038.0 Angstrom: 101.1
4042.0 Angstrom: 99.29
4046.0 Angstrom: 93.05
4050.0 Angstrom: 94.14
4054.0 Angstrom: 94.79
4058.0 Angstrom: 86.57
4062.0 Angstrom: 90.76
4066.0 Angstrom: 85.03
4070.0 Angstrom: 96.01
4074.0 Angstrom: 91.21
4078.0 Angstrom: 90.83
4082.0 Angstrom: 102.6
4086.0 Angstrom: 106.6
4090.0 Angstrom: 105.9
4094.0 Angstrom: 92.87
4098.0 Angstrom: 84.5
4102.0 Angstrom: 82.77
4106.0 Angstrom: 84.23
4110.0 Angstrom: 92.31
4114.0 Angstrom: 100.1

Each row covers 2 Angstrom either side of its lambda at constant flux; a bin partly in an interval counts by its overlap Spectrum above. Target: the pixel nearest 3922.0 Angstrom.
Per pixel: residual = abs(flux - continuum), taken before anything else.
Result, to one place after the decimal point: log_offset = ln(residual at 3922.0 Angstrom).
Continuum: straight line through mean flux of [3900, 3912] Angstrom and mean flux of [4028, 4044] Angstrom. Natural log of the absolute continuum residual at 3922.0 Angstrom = 2.0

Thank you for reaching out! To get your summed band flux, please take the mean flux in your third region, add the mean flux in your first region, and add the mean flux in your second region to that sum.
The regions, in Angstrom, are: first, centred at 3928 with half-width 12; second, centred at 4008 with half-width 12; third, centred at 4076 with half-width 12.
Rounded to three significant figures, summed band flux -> 232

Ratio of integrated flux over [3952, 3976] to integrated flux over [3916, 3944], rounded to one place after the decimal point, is 0.9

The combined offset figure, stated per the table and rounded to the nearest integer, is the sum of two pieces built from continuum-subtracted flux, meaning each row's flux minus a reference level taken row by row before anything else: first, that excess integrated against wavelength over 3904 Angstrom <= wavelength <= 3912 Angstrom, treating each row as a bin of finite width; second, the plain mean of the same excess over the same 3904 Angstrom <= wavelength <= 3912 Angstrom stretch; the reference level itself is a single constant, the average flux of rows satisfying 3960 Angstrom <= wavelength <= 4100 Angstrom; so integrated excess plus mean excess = -186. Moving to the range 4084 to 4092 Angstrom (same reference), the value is 185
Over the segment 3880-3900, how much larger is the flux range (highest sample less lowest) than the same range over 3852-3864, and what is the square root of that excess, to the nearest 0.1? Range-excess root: 2.9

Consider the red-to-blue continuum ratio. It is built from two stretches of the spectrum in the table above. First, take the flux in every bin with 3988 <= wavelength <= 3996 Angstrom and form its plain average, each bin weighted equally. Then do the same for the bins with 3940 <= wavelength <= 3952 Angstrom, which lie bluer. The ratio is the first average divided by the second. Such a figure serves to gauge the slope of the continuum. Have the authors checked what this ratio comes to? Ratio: 1.4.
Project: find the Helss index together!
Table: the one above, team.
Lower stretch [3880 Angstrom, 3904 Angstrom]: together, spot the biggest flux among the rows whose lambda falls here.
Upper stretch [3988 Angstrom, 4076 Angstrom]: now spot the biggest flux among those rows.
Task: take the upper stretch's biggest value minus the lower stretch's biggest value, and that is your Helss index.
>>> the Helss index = 34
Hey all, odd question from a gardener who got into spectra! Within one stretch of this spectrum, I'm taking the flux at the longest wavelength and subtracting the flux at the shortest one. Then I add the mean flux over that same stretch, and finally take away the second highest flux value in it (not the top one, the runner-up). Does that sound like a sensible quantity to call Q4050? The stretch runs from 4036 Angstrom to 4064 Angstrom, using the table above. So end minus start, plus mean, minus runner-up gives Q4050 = -15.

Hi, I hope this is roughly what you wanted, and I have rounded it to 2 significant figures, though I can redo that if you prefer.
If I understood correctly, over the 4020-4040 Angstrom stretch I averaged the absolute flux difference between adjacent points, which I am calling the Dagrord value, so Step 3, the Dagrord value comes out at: 6.7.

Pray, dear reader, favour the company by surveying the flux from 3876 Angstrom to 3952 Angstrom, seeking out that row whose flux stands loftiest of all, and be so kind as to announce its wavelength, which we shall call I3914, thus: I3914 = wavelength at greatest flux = 3914.0 Angstrom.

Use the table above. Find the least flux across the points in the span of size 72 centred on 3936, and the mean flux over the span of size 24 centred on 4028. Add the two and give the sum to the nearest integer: 117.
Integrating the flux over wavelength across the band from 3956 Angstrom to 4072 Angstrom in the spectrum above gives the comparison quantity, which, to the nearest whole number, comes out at 9572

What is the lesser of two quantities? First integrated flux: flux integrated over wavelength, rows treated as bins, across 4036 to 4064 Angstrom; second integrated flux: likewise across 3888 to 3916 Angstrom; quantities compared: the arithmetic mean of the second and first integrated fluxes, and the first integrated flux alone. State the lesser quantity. 2202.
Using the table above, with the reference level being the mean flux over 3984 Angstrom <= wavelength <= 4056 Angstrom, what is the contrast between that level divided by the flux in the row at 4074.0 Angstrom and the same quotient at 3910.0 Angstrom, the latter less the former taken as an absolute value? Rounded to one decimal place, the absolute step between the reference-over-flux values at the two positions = 0.4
